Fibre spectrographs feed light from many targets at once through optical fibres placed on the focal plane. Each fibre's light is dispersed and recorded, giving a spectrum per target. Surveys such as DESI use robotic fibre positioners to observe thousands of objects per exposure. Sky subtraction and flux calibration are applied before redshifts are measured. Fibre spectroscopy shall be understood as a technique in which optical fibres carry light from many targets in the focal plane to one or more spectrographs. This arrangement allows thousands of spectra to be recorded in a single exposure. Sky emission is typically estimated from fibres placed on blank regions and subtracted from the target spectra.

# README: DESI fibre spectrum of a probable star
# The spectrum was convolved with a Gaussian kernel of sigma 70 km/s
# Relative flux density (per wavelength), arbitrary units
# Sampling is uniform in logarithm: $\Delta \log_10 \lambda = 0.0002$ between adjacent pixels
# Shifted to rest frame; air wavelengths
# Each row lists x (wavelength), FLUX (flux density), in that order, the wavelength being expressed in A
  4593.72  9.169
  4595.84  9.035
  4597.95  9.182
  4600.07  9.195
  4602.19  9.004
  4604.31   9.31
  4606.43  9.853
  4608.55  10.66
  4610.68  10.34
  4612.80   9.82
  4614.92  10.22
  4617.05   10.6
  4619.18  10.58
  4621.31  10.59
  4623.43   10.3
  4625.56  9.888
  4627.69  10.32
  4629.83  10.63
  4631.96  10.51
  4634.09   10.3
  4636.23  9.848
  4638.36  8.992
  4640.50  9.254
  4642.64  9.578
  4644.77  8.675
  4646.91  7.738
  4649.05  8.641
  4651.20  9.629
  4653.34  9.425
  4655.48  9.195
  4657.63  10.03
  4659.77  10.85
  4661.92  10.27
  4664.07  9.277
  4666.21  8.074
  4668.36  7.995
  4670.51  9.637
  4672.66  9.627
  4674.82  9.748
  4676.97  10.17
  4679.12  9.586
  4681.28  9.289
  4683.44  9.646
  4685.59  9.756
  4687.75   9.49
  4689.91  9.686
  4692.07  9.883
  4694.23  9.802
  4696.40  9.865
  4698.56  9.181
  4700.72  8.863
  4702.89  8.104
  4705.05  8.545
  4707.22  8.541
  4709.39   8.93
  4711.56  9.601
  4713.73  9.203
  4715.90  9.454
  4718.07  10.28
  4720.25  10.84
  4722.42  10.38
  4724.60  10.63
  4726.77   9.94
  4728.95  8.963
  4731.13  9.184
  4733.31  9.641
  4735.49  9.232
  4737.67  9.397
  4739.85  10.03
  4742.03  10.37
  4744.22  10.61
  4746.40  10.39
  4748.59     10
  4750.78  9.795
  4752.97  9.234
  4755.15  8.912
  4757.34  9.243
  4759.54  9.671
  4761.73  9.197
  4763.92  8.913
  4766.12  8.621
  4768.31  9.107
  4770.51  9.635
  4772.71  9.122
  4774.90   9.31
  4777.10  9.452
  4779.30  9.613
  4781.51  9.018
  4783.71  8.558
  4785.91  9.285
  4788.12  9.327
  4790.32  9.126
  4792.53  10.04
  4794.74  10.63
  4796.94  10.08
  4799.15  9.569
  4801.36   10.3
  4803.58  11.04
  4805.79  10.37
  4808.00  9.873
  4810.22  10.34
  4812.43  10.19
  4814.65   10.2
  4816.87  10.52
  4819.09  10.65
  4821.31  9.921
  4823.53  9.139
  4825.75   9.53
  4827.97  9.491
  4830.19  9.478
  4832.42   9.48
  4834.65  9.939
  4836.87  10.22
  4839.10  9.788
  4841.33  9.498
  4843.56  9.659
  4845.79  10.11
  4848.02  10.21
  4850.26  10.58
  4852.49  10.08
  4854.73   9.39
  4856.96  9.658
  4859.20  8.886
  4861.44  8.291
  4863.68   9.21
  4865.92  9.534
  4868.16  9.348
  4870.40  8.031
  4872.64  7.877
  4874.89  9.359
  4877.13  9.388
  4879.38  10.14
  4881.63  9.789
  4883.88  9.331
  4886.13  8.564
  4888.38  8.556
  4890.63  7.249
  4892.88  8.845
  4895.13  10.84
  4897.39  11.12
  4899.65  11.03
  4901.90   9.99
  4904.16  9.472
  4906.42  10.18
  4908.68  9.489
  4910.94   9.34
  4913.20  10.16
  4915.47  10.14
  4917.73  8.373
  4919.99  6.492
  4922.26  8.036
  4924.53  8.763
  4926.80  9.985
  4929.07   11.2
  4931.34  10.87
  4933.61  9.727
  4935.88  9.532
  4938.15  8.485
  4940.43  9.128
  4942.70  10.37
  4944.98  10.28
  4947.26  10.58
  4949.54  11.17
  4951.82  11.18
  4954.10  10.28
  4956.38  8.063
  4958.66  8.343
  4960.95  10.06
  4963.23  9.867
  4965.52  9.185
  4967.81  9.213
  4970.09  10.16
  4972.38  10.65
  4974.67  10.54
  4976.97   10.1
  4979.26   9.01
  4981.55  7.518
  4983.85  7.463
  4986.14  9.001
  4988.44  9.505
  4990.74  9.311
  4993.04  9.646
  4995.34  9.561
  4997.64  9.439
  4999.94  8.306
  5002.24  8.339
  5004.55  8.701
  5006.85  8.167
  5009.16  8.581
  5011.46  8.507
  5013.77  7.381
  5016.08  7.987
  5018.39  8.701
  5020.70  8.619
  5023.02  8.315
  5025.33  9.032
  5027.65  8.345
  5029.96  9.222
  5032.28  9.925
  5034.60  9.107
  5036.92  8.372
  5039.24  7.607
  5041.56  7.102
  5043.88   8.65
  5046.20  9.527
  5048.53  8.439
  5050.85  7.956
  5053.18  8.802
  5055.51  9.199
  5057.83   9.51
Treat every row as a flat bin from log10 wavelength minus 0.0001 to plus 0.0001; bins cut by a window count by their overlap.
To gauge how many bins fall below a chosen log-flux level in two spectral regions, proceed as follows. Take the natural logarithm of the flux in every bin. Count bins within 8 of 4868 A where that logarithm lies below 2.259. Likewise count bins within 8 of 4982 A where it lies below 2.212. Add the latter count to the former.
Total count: 11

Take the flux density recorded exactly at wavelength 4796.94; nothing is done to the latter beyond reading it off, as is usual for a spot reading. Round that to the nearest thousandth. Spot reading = 10.080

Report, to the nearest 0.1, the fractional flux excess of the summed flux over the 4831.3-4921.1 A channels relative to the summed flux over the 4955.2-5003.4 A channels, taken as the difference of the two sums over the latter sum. 1.0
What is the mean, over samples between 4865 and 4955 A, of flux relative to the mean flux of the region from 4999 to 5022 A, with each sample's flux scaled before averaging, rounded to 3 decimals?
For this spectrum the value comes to 1.147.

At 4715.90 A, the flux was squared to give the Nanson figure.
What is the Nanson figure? 89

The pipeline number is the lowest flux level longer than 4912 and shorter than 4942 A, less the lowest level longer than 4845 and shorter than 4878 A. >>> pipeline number -1.4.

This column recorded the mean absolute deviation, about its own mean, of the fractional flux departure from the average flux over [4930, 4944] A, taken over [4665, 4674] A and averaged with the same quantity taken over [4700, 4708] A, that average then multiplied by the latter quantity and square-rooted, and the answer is 0.033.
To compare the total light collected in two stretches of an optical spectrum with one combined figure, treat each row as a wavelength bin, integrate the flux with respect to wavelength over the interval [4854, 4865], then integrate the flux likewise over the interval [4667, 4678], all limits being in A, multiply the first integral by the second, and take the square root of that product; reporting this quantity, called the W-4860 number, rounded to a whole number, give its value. 102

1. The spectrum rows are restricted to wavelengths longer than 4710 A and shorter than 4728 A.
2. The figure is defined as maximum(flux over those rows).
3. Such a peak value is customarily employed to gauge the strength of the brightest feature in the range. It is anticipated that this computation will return 10.84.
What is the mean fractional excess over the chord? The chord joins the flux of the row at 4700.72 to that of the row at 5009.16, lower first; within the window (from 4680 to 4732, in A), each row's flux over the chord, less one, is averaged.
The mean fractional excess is 0.073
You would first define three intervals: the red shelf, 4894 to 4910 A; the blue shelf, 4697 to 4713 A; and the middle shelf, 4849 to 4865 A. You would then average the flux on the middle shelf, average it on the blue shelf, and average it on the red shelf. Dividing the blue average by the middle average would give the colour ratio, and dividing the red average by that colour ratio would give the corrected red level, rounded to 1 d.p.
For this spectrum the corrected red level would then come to 11.0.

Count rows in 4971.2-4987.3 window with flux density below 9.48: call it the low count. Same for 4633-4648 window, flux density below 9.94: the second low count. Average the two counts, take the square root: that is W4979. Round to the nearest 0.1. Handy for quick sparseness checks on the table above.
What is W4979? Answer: 2.2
